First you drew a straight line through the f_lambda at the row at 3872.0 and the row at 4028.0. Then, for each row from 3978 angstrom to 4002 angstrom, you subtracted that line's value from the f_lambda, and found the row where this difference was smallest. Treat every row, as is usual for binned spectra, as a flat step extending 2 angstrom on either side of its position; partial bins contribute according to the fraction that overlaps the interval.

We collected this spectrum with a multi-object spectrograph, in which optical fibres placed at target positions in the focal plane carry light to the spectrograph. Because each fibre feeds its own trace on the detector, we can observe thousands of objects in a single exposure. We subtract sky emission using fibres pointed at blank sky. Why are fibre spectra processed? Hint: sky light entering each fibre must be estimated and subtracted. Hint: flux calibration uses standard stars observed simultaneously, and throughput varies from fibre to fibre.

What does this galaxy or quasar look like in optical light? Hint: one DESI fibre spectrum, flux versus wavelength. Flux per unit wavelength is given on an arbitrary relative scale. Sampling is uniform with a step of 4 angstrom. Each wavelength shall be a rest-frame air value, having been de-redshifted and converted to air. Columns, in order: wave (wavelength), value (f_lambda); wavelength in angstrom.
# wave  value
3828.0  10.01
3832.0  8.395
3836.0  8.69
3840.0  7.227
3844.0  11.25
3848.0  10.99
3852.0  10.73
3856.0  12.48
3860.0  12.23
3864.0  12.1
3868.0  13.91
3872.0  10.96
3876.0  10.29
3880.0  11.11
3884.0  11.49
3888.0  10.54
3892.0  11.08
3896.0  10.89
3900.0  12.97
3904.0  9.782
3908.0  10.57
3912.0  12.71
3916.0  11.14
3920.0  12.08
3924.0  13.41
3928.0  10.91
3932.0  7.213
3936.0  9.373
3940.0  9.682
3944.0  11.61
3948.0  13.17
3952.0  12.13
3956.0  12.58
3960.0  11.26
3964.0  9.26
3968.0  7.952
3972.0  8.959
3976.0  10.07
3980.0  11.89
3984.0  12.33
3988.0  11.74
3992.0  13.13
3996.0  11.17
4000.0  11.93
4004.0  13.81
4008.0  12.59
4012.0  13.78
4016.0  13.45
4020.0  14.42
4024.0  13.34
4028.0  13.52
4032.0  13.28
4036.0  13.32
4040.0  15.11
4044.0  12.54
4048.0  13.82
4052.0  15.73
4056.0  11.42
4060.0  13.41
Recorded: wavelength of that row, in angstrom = 3996.0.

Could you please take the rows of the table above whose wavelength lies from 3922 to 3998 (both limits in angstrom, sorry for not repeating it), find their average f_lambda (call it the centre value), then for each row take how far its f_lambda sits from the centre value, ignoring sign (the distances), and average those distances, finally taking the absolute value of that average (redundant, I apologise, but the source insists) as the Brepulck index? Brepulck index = 1.5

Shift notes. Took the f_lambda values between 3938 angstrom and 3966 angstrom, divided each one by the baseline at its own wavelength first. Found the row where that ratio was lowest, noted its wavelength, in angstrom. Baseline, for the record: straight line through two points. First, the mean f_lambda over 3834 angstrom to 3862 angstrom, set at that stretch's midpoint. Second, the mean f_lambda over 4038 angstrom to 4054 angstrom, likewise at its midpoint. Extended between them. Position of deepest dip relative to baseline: 3964.0 angstrom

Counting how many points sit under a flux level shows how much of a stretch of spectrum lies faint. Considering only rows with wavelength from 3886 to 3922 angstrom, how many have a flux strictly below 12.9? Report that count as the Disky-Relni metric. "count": 8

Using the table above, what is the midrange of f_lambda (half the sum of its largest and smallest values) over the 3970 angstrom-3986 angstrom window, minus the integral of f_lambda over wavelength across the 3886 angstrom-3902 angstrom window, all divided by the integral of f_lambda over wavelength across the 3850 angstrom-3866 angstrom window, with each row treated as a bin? -0.90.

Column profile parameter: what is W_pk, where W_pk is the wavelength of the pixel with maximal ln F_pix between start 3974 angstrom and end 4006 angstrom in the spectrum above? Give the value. 4004.0 angstrom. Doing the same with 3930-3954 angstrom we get 3948.0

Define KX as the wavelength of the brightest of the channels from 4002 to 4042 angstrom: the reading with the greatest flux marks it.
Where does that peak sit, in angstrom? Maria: 4040.0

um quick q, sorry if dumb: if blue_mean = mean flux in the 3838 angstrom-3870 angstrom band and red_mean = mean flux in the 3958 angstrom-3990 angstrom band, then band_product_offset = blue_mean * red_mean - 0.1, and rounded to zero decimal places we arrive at 118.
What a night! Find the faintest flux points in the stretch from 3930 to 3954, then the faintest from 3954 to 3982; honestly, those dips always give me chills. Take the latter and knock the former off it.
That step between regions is 1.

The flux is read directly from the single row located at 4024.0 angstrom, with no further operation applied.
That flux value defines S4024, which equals 13.34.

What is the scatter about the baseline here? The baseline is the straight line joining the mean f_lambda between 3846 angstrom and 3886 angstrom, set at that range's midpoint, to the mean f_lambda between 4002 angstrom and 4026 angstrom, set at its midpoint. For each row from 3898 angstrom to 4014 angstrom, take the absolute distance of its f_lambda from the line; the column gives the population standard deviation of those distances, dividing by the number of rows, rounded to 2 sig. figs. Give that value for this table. 1.4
